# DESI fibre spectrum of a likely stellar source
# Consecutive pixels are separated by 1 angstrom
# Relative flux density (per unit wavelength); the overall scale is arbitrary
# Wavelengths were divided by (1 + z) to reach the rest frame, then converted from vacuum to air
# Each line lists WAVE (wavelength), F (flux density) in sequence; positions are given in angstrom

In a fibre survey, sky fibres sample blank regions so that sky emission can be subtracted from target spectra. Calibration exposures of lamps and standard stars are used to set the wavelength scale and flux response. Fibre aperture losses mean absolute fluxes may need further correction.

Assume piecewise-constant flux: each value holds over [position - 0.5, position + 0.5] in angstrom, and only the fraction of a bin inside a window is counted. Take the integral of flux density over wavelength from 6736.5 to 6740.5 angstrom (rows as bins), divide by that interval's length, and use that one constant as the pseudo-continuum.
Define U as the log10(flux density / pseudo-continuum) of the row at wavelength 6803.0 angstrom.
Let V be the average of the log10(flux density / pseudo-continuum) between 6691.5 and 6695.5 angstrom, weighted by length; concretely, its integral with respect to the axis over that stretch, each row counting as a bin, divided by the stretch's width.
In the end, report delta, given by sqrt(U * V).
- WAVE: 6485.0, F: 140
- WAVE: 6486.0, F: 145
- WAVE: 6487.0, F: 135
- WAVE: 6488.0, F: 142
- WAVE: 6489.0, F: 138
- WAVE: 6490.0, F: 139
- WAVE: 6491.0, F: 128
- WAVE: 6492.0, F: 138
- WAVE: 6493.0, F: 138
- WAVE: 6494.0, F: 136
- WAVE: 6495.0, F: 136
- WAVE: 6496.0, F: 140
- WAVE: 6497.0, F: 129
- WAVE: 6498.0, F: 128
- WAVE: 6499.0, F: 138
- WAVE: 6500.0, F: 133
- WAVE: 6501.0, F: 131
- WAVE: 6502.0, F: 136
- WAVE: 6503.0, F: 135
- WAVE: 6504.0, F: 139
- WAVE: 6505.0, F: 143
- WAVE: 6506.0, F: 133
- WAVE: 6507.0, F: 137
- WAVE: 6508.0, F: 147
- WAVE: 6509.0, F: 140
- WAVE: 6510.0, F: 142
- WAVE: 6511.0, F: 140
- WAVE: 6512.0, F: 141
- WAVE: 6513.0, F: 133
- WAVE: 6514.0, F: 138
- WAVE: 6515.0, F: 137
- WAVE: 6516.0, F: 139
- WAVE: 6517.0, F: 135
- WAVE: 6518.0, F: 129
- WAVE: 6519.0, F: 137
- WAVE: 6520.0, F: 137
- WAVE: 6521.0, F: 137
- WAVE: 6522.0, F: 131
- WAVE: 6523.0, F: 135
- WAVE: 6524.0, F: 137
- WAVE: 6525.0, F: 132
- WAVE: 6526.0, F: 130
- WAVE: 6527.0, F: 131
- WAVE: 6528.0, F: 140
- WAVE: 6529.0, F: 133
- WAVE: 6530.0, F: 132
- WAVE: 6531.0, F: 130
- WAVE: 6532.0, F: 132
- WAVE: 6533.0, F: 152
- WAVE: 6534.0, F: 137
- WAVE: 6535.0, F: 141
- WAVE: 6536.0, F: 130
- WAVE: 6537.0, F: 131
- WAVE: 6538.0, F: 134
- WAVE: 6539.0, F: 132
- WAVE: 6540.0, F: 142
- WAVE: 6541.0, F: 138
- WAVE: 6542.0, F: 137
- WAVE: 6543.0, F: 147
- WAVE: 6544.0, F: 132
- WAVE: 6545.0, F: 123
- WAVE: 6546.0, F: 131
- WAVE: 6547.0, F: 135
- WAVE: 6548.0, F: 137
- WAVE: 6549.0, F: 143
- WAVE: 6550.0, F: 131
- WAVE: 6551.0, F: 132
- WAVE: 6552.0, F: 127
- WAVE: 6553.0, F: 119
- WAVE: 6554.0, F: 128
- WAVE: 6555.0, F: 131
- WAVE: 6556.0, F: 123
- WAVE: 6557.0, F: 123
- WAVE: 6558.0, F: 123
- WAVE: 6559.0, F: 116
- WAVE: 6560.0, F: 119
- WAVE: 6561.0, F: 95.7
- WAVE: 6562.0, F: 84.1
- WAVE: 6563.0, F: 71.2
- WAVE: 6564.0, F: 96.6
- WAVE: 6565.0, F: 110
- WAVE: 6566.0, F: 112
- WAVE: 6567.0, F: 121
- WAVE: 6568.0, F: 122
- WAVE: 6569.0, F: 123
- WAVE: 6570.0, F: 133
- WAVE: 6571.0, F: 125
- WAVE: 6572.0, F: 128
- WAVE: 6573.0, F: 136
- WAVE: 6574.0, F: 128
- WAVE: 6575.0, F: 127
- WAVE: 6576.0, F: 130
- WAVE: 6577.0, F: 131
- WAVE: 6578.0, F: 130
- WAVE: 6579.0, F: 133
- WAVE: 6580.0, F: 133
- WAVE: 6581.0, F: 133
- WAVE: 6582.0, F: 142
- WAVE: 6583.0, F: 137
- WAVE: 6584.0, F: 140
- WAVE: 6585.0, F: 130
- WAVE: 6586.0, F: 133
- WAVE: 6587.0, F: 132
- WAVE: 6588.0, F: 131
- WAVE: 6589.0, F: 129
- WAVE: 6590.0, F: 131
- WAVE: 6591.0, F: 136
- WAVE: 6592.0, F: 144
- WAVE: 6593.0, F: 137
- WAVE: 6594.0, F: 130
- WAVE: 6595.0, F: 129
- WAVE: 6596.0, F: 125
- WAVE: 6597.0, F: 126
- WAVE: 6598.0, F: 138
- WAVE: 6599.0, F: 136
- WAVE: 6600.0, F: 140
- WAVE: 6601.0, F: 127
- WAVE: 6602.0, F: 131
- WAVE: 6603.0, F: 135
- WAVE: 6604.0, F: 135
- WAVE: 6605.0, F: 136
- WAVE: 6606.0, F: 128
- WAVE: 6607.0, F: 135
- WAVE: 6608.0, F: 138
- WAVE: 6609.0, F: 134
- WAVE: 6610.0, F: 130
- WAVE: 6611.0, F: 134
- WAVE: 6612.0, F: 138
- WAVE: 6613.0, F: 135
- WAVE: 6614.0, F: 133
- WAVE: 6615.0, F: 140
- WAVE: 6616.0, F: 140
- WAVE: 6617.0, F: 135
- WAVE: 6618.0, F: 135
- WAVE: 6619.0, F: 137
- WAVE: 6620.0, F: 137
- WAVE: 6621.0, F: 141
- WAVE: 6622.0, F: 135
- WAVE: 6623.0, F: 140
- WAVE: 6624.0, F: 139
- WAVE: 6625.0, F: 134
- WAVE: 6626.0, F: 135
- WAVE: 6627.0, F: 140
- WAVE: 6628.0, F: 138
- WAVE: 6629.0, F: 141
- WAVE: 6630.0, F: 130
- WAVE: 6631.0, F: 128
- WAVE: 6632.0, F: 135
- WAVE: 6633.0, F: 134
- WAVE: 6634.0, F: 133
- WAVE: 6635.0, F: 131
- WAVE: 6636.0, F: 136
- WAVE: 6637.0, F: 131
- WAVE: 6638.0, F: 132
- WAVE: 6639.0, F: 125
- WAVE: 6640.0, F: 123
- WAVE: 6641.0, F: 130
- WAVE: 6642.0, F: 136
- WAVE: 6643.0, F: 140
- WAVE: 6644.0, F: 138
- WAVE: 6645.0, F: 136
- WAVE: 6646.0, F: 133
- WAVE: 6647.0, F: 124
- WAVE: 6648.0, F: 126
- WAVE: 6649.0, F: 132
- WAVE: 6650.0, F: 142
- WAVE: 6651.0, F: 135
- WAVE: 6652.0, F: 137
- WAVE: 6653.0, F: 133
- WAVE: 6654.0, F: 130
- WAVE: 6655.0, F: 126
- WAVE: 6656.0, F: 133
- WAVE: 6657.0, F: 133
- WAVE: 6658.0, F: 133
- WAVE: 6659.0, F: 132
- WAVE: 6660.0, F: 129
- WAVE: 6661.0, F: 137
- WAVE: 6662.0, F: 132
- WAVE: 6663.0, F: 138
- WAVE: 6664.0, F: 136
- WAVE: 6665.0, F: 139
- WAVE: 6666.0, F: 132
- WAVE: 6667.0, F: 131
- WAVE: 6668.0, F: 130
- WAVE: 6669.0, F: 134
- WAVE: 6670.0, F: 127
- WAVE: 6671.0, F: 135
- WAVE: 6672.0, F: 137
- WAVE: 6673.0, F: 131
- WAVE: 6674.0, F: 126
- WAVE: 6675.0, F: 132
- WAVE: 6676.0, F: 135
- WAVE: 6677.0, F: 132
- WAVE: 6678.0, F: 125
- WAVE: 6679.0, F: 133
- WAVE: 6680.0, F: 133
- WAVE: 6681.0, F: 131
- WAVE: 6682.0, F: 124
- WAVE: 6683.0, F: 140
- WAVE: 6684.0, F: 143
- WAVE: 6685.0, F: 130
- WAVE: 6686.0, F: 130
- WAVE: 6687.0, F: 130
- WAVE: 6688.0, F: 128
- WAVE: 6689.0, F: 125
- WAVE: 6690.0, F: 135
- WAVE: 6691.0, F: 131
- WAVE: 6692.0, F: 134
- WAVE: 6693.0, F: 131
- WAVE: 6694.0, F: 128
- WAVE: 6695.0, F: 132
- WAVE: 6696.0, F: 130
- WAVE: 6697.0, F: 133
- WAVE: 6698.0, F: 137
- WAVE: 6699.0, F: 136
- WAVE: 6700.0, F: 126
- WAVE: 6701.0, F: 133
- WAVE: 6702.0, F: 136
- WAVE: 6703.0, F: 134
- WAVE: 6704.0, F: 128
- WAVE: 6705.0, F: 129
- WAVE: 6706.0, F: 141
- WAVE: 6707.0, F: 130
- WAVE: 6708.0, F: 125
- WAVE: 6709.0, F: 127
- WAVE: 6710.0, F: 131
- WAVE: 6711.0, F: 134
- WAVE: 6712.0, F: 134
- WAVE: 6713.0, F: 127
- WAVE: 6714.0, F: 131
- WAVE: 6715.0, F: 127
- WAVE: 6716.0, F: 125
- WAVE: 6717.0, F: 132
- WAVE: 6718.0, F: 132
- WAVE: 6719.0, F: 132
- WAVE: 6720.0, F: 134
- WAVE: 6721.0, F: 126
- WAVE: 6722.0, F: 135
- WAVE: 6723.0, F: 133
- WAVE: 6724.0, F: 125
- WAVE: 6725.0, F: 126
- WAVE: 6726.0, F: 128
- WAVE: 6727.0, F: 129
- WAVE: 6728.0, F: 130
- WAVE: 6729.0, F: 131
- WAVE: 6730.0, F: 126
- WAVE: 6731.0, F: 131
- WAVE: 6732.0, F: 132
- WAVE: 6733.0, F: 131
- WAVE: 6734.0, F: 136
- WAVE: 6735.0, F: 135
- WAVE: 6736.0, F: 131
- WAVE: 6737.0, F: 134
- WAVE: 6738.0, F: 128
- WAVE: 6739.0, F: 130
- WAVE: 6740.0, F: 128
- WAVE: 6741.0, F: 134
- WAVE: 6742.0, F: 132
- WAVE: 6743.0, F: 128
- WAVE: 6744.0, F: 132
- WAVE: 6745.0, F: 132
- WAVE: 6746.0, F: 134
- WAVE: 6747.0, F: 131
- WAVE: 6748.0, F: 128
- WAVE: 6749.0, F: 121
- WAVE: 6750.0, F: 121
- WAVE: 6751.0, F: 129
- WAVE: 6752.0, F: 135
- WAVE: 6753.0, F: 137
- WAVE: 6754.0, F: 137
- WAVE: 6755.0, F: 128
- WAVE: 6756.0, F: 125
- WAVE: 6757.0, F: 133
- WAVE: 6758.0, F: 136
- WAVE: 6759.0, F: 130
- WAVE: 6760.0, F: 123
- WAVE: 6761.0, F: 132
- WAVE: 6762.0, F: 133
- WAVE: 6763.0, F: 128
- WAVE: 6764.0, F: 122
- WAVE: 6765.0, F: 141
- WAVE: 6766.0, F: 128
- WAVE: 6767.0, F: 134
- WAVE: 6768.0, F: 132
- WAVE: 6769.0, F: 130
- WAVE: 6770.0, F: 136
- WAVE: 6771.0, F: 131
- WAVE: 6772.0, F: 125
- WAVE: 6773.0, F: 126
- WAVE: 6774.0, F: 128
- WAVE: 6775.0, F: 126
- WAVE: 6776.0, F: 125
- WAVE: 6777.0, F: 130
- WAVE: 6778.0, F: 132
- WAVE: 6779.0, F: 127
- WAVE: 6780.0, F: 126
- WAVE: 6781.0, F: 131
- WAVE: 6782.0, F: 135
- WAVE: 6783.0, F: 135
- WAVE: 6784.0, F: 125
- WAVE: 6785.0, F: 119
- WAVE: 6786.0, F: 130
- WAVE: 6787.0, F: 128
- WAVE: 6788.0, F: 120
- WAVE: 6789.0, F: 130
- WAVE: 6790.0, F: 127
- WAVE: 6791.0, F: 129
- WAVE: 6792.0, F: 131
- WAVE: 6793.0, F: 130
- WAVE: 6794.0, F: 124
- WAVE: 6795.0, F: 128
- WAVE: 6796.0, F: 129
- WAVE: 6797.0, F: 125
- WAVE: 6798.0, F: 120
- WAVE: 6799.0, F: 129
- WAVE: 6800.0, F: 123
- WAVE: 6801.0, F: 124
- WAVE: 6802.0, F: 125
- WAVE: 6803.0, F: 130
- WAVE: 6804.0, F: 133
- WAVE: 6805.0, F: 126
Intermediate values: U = 0.000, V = 0.0041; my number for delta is 0.000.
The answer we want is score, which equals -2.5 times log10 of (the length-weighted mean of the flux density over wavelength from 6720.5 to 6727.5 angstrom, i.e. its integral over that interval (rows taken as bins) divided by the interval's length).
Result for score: -5.28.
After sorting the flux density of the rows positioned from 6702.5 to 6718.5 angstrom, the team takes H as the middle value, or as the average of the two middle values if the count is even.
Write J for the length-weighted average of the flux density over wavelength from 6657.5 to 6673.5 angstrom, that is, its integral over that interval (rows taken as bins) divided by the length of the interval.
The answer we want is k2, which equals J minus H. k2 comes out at 2.8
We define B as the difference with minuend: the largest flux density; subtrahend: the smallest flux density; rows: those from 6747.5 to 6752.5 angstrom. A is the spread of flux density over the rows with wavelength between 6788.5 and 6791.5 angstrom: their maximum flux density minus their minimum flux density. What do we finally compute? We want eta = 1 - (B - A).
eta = -10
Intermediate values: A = 3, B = 14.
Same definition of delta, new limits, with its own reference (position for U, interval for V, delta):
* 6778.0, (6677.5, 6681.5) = 0.003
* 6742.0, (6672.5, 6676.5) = 0.005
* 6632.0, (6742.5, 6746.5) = 0.009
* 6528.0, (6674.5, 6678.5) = 0.010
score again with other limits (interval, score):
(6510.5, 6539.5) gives -5.33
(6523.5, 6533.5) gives -5.33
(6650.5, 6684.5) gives -5.31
